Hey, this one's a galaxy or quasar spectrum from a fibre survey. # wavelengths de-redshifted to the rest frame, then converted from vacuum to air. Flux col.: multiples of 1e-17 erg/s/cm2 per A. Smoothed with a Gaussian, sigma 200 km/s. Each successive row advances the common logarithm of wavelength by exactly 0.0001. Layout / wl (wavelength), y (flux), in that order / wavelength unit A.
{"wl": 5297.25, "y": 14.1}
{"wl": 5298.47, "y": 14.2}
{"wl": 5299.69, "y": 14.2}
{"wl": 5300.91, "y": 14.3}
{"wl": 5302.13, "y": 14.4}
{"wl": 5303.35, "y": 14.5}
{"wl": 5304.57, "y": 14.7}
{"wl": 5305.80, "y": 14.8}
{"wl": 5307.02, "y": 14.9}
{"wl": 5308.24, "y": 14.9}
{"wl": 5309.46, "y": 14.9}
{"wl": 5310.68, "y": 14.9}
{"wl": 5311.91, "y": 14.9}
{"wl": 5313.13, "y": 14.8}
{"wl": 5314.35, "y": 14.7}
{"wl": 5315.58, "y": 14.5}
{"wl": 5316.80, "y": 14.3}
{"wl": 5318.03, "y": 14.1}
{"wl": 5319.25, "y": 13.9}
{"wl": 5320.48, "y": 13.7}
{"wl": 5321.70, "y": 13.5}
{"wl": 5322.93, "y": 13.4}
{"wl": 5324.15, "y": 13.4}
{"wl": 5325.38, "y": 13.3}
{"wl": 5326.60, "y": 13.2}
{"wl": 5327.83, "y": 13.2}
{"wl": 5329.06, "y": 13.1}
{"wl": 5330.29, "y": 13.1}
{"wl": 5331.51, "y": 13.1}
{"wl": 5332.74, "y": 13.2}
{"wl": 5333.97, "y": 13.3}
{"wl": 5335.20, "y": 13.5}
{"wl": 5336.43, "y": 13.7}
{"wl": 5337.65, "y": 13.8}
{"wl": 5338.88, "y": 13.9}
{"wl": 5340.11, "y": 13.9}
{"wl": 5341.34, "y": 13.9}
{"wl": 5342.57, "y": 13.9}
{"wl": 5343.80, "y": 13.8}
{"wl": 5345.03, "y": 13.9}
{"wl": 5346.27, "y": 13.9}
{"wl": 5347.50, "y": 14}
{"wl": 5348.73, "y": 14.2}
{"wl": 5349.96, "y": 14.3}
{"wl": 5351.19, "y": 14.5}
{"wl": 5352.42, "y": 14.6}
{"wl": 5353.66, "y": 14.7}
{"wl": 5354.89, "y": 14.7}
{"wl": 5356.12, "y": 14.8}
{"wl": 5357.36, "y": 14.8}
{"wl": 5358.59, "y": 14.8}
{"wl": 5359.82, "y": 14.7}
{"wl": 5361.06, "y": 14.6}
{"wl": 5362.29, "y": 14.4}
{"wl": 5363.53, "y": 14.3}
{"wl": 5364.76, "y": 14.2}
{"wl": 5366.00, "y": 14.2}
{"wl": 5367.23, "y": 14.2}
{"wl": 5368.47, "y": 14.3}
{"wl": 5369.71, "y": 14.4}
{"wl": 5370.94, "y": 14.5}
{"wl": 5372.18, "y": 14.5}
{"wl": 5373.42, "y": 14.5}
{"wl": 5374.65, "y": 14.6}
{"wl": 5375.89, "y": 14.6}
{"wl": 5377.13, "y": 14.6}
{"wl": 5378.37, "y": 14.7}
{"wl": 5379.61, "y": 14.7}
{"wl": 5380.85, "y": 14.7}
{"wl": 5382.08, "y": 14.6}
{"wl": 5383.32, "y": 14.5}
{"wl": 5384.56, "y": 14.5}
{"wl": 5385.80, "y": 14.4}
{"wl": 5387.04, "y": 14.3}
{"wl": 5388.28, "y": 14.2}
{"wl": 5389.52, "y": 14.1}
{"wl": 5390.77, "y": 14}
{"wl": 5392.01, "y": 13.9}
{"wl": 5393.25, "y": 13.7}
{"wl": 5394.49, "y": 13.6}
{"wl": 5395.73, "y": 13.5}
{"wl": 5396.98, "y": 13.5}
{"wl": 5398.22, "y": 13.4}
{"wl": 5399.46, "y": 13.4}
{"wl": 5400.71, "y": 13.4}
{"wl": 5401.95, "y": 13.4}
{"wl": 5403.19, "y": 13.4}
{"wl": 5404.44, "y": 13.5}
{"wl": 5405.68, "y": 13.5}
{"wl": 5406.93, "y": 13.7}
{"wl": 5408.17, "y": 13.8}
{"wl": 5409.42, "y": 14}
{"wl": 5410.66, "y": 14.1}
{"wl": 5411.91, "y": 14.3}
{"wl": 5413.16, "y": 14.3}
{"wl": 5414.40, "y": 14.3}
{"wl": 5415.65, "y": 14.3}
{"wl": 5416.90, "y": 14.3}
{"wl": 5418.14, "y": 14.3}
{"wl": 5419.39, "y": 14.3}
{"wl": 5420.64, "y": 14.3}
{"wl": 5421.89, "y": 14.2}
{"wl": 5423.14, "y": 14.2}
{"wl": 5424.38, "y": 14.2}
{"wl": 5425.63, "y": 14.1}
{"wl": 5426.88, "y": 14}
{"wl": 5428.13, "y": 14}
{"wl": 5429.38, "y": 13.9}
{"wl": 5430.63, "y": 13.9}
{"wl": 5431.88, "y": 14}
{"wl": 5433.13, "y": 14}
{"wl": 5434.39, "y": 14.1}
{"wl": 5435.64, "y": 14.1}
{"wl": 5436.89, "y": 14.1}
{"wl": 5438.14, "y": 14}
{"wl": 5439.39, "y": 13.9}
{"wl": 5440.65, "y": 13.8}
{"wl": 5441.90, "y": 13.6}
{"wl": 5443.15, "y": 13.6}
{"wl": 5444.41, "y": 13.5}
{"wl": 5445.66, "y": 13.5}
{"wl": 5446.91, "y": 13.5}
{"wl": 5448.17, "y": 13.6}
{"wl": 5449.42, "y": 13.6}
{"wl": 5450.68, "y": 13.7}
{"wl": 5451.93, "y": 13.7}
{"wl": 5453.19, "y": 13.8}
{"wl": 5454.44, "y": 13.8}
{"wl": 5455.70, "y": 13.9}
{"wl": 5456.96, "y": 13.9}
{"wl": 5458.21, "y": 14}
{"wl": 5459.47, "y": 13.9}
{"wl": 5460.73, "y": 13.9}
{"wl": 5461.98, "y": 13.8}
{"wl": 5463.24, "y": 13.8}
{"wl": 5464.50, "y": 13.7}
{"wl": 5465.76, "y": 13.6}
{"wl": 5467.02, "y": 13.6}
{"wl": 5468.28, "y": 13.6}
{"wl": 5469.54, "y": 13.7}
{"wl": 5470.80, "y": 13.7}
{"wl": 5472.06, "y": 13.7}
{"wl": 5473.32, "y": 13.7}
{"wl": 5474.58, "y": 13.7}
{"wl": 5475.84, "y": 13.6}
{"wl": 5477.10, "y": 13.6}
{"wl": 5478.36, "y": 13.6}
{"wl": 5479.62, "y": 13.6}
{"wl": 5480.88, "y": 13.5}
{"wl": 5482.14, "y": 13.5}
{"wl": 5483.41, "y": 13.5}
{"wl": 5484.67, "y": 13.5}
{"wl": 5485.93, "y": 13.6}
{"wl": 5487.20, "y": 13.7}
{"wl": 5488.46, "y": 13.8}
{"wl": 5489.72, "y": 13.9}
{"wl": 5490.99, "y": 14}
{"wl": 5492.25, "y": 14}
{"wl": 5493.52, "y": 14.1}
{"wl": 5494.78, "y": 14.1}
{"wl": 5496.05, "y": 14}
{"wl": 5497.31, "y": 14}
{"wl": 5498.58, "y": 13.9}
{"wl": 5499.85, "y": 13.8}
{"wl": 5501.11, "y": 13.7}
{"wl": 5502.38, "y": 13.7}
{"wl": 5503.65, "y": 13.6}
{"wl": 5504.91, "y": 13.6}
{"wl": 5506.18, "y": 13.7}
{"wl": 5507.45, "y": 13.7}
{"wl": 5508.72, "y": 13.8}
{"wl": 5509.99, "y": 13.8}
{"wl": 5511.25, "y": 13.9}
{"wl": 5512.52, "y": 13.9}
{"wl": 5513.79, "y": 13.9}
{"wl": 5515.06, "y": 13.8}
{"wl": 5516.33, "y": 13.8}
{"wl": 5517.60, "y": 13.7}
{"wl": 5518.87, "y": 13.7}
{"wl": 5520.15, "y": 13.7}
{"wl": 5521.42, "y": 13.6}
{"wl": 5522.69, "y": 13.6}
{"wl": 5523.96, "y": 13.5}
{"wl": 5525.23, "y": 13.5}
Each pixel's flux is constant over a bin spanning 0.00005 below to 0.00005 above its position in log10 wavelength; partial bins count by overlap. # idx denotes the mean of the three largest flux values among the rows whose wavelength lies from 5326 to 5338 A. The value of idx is 13.7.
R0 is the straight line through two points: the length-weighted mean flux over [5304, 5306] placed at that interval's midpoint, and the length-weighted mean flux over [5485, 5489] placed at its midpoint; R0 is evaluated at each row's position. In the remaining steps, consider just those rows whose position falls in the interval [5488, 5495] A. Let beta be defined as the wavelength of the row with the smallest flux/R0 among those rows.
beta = 5488.46 A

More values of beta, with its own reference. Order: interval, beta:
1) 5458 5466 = 5465.76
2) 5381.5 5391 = 5390.77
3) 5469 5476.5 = 5475.84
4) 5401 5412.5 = 5401.95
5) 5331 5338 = 5331.51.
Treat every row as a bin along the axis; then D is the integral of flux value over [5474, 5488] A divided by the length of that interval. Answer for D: 13.6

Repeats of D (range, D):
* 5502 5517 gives 13.8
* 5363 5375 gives 14.4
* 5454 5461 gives 13.9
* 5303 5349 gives 14.0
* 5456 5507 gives 13.7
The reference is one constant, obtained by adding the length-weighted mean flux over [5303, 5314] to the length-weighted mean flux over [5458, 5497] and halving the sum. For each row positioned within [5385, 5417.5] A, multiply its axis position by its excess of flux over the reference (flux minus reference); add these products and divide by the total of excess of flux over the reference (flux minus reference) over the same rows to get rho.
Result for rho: 5400.2 A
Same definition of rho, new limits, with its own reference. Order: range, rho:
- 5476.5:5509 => 5491.8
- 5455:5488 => 5473.3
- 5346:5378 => 5364.3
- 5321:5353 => 5331.3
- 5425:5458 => 5443.7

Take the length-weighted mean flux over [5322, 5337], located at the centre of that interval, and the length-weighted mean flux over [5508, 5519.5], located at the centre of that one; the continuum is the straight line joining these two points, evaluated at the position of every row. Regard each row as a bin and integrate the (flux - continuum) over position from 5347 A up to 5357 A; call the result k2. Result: 11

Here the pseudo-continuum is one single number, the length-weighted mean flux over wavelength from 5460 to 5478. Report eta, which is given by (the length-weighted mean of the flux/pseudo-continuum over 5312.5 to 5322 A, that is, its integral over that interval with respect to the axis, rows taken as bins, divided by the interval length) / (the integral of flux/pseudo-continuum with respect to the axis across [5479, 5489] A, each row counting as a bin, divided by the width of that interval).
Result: 1.05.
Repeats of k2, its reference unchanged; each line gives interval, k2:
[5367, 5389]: 23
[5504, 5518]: 0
